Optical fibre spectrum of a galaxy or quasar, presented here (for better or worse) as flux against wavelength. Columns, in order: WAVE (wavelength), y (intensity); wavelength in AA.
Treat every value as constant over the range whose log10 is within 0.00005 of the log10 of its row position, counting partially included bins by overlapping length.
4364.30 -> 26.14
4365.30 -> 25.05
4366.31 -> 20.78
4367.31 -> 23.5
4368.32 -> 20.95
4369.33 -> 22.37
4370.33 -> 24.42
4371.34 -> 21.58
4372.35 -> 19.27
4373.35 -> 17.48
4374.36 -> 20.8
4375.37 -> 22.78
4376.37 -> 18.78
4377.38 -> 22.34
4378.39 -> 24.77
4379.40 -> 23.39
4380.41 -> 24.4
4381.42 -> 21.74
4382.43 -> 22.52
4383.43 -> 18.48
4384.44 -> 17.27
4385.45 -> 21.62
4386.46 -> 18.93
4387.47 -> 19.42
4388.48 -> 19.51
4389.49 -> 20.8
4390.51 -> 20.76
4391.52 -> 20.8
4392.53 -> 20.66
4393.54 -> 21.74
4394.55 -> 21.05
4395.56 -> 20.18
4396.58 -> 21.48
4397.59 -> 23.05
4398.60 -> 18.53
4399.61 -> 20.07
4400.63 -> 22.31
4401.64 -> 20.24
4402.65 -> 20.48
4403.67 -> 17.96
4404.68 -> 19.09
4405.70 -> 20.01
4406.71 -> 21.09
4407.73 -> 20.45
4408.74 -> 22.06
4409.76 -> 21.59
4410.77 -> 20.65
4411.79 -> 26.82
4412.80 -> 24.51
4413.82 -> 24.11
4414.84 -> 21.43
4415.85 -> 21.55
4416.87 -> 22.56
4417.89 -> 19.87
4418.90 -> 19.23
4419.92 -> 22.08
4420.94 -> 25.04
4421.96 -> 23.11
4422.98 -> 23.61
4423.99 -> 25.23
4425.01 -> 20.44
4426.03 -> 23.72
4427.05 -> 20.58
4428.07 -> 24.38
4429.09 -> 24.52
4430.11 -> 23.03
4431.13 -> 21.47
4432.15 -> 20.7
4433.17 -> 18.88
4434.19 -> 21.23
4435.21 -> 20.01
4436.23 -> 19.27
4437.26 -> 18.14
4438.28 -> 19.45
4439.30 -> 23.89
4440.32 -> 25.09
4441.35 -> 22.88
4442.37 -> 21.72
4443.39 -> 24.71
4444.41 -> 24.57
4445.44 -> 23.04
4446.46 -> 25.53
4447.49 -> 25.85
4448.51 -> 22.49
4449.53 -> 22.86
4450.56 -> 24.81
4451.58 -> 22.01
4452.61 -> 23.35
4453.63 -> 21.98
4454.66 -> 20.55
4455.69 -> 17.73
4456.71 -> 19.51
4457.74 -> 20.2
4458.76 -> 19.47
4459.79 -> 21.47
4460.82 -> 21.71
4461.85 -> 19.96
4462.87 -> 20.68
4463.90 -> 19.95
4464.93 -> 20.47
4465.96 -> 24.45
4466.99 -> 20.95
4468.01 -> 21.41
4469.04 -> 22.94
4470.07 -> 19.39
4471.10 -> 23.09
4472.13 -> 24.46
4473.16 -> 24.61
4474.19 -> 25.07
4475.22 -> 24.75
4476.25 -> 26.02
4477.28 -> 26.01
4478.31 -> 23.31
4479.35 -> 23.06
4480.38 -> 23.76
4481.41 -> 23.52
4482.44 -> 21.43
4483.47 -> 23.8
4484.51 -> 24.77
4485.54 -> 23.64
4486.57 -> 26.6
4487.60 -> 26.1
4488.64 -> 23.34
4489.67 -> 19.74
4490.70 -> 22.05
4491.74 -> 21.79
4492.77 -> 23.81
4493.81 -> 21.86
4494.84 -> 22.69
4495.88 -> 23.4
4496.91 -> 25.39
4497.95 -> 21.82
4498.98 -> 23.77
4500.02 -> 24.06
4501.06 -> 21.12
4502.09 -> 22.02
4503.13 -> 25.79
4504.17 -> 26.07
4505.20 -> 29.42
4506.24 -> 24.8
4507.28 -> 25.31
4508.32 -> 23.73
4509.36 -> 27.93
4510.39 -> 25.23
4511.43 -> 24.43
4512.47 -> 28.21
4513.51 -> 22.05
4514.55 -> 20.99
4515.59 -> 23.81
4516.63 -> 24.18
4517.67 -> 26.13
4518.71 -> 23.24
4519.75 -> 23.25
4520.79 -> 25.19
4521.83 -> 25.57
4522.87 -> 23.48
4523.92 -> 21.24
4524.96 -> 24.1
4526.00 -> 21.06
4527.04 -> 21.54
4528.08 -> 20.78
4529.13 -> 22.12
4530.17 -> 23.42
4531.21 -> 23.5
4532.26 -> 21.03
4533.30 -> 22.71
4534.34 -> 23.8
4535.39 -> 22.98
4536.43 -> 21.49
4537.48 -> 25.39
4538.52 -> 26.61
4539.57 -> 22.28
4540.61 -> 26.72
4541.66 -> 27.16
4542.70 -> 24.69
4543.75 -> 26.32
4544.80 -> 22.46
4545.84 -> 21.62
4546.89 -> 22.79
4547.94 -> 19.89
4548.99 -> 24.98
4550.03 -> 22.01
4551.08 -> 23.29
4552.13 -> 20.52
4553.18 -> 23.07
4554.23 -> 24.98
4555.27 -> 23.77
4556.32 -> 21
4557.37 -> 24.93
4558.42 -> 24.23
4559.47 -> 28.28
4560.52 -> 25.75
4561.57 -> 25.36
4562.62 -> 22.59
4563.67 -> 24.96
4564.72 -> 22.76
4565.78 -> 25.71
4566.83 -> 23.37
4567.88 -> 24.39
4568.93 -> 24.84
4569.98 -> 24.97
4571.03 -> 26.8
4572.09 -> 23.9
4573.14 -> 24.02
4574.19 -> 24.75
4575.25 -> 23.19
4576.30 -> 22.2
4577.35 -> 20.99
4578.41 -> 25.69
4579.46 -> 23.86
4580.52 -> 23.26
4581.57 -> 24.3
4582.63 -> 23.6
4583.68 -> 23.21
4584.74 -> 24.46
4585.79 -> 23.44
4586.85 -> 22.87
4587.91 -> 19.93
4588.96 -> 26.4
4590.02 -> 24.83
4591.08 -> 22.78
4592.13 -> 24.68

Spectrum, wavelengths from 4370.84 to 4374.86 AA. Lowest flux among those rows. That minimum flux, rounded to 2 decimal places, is 17.48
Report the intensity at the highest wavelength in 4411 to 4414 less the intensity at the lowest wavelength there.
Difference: -2.7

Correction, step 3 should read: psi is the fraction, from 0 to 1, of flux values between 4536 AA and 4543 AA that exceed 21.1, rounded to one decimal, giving 1.0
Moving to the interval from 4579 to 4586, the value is 1.0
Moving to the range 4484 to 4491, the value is 0.9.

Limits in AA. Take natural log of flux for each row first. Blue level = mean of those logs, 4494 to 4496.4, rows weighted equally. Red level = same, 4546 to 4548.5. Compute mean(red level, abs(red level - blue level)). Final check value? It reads 1.569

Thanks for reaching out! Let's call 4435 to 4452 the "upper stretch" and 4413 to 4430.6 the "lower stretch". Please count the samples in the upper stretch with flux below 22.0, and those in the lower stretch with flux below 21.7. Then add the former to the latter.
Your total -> 11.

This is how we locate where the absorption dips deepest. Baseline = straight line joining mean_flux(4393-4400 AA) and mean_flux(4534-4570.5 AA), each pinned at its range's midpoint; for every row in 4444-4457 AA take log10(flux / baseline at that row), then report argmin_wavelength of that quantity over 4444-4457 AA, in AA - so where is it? 4455.69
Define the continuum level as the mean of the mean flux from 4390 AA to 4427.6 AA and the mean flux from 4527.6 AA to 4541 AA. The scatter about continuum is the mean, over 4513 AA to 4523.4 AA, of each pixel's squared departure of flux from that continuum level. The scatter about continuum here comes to 4.1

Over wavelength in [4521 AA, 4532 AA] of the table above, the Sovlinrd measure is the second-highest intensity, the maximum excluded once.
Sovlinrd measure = 24.1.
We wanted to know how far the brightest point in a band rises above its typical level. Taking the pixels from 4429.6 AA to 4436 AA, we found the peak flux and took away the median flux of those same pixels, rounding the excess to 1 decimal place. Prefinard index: 2.1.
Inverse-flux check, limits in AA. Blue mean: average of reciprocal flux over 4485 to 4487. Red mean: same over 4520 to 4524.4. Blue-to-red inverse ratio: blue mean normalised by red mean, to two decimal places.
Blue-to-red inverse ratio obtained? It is 0.95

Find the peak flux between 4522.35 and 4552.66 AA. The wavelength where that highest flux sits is 4541.66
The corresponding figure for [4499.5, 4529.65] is 4505.20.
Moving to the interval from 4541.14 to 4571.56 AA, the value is 4559.47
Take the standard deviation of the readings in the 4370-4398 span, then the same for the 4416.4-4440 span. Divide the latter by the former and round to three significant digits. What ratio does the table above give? 1.09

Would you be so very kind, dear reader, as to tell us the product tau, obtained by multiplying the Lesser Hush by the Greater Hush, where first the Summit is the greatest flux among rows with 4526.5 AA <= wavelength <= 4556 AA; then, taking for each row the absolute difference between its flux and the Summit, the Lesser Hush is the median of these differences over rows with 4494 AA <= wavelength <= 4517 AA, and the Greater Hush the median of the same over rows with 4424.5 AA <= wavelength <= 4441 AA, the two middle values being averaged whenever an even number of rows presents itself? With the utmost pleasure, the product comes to 19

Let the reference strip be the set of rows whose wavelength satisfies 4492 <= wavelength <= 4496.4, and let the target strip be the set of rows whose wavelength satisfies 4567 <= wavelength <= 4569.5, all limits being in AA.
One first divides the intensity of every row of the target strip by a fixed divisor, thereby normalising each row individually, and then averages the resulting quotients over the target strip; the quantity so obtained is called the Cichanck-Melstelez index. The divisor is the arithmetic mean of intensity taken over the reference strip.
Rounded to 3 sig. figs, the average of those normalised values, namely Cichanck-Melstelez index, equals 1.07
